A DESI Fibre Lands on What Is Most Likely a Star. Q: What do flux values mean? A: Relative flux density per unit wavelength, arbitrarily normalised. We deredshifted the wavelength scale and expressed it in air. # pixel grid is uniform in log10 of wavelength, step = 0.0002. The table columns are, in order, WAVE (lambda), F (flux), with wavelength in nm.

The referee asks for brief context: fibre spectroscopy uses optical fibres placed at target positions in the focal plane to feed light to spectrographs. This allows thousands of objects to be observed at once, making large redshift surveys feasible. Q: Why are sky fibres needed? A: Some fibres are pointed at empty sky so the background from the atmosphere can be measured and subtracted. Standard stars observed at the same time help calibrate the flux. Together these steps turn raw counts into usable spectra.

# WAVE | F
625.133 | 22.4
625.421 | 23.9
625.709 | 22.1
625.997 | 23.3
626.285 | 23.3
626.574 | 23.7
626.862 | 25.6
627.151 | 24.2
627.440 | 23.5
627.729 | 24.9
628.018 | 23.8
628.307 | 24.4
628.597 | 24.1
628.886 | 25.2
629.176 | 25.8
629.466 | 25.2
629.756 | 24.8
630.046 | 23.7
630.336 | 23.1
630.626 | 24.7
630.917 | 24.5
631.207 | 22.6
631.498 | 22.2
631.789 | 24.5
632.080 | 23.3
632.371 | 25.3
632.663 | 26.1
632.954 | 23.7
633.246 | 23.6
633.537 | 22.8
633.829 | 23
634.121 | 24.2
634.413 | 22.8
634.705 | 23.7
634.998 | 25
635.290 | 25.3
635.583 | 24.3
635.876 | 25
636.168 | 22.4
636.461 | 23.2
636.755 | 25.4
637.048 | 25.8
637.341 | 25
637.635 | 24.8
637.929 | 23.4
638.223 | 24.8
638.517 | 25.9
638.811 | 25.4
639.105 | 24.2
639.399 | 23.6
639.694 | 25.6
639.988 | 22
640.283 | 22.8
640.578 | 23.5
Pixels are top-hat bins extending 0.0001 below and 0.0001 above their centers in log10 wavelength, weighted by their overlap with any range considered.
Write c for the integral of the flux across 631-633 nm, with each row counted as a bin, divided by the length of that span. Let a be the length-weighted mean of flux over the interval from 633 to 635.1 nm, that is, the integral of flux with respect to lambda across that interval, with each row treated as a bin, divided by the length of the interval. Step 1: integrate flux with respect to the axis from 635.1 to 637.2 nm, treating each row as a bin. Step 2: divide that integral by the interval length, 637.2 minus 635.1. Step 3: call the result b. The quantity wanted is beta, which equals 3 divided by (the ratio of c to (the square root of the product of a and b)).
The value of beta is 3.00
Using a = 23.6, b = 24.5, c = 24.0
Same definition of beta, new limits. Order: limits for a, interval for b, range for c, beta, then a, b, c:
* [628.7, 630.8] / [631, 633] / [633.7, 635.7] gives 3.03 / 24.6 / 24.0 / 24.0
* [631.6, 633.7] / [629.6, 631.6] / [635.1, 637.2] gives 2.93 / 24.1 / 23.7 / 24.5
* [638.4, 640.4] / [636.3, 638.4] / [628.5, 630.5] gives 2.98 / 24.2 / 24.6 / 24.6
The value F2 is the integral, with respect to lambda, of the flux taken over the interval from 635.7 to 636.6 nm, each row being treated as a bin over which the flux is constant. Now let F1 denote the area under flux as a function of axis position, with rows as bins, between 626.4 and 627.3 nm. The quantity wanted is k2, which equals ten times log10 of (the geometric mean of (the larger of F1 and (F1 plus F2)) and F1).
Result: 14.9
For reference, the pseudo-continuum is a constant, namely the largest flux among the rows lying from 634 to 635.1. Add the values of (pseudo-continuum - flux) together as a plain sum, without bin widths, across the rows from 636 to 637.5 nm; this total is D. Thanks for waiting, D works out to 3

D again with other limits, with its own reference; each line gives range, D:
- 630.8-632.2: 8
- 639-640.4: 7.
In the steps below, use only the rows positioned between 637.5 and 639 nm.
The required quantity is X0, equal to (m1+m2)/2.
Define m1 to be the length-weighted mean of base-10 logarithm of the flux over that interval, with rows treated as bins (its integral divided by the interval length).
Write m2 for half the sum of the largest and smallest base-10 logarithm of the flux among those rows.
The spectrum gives 1.39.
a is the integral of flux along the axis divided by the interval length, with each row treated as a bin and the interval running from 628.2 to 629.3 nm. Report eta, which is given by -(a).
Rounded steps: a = 24.9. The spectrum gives -24.9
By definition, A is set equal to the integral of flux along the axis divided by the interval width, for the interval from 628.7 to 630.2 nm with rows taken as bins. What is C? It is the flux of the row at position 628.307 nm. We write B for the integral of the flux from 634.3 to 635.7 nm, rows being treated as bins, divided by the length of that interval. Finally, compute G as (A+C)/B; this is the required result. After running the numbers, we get 2.03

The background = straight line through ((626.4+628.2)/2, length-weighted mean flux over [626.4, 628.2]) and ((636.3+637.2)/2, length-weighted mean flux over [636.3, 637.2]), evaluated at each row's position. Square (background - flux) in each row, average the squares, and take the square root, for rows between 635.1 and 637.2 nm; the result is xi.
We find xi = 1.19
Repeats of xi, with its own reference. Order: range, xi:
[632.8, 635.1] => 1.23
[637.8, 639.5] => 0.96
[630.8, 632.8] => 1.37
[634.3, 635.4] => 1.09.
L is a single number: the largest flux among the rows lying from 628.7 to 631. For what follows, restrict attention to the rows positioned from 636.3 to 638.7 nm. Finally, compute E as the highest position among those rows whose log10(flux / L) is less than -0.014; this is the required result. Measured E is 638.223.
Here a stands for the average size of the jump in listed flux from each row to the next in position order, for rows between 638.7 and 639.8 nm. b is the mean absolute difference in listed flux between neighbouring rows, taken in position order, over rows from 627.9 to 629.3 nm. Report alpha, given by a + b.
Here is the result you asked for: 1.92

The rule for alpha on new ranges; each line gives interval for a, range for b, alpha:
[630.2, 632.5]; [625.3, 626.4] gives 2.37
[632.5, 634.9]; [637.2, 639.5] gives 1.91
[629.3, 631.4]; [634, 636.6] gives 2.09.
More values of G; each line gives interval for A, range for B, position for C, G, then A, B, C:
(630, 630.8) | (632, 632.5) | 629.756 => 1.99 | 23.9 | 24.4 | 24.8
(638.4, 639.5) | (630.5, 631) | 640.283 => 1.94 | 24.8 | 24.6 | 22.8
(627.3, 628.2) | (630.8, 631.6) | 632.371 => 2.14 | 24.1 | 23.1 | 25.3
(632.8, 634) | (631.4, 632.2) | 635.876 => 2.07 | 23.3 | 23.4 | 25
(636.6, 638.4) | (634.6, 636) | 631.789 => 2.00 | 24.9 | 24.7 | 24.5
